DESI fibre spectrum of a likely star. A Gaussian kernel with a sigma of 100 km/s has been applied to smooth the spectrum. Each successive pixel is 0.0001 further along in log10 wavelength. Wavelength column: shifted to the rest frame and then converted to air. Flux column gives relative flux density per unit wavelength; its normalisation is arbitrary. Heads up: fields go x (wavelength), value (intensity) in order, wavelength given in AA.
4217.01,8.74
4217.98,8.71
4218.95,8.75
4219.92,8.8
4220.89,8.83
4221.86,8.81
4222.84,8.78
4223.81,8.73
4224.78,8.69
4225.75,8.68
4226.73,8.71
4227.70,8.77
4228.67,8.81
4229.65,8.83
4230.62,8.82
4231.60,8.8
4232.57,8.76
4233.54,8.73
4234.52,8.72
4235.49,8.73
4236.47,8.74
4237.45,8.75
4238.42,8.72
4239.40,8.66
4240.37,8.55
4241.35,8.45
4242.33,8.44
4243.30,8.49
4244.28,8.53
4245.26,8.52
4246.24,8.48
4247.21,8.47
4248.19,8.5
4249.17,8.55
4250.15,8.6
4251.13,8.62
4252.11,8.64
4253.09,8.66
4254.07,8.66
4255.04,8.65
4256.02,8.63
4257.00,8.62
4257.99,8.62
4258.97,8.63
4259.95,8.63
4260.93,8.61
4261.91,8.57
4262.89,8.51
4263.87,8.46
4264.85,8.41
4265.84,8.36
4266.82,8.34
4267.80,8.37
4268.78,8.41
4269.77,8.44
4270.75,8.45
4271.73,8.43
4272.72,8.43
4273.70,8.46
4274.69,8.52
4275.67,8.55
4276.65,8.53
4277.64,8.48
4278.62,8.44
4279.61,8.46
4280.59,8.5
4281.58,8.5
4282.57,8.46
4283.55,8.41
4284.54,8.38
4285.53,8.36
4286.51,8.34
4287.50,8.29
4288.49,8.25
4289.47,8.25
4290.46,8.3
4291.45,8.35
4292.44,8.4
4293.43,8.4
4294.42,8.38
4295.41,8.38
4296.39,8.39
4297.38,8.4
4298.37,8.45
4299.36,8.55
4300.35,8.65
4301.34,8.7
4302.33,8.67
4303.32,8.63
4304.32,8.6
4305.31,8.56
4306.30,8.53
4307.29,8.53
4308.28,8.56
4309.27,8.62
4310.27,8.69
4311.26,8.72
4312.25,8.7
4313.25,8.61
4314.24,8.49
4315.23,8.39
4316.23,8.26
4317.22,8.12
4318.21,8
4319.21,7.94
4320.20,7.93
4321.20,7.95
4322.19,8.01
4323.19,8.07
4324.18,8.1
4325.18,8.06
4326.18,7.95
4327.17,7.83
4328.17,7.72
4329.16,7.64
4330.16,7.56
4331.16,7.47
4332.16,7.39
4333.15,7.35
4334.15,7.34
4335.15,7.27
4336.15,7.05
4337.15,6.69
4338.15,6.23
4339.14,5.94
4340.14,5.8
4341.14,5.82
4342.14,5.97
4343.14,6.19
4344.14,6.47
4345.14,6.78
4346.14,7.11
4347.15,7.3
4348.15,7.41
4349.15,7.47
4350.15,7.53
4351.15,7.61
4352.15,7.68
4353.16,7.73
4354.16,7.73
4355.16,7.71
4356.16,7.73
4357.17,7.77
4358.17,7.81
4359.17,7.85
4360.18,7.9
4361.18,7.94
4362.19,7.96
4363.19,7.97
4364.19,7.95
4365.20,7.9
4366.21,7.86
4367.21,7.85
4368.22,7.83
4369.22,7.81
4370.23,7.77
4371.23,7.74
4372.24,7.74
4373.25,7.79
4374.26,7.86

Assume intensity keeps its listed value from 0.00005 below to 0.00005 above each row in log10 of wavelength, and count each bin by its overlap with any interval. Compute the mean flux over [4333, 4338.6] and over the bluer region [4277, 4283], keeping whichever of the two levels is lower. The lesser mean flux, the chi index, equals 7.0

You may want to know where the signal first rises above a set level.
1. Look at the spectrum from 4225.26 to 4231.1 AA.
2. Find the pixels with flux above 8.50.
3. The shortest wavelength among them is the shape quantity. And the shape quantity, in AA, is 4225.75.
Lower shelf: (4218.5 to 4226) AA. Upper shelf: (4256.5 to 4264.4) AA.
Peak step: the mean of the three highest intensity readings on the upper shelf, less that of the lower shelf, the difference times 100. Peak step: -19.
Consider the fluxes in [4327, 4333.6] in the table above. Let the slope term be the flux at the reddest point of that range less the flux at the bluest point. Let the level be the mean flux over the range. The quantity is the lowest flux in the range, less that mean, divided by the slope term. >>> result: 0.4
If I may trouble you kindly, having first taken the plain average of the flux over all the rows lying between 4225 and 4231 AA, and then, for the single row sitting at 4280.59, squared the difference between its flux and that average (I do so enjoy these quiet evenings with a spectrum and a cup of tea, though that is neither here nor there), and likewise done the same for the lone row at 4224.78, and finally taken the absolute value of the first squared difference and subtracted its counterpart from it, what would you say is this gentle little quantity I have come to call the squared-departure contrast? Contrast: 0.1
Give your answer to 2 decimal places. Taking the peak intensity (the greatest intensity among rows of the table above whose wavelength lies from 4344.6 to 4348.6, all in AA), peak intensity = 7.41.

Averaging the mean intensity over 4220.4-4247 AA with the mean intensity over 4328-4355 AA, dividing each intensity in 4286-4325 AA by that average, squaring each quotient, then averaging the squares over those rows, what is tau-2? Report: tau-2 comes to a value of 1.14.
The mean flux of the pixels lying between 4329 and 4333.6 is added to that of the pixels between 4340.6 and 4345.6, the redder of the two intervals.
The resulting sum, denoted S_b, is 13.7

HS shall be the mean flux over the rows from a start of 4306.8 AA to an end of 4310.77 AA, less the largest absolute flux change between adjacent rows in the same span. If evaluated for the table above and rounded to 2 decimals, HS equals 8.53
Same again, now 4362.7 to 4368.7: 7.84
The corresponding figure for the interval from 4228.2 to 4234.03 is 8.75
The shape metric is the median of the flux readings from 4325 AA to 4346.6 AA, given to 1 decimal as 7.2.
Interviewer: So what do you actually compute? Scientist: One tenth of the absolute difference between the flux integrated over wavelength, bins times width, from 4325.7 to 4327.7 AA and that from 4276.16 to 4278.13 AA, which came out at 0.10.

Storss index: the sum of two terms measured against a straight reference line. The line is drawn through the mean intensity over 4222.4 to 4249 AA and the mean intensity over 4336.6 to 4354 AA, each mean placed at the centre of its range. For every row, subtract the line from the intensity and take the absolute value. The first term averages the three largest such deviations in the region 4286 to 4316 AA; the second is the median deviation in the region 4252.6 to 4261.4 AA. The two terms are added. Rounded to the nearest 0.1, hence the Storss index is 1.6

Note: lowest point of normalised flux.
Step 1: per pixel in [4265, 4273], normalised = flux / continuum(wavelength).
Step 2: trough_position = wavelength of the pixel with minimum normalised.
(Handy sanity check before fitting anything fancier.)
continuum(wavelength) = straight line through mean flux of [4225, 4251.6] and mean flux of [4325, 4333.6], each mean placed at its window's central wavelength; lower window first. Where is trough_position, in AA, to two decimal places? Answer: 4266.82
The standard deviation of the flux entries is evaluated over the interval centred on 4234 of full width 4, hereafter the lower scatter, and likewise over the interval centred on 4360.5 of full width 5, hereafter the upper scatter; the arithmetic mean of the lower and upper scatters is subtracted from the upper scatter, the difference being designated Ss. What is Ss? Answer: 0.02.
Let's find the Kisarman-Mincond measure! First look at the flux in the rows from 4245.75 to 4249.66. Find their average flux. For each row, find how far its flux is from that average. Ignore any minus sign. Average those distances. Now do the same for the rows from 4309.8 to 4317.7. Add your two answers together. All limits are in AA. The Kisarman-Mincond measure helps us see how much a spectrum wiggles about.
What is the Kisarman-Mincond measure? 0.21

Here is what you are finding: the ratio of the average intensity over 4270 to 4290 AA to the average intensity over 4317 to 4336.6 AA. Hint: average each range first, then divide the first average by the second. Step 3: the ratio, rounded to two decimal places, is 1.09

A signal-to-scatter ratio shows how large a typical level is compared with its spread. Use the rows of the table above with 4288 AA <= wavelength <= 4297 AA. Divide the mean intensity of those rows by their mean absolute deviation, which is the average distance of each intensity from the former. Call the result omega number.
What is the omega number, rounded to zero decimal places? 161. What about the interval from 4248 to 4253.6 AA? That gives 184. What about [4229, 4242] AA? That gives 119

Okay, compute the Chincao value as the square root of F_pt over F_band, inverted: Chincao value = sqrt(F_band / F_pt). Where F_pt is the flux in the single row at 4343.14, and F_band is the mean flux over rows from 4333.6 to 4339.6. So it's 1.045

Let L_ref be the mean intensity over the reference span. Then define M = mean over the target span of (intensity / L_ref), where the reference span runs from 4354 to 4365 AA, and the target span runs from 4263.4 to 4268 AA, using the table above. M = 1.07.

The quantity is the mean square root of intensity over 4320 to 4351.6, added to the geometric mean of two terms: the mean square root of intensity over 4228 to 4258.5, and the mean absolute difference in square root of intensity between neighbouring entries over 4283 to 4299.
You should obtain 2.80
